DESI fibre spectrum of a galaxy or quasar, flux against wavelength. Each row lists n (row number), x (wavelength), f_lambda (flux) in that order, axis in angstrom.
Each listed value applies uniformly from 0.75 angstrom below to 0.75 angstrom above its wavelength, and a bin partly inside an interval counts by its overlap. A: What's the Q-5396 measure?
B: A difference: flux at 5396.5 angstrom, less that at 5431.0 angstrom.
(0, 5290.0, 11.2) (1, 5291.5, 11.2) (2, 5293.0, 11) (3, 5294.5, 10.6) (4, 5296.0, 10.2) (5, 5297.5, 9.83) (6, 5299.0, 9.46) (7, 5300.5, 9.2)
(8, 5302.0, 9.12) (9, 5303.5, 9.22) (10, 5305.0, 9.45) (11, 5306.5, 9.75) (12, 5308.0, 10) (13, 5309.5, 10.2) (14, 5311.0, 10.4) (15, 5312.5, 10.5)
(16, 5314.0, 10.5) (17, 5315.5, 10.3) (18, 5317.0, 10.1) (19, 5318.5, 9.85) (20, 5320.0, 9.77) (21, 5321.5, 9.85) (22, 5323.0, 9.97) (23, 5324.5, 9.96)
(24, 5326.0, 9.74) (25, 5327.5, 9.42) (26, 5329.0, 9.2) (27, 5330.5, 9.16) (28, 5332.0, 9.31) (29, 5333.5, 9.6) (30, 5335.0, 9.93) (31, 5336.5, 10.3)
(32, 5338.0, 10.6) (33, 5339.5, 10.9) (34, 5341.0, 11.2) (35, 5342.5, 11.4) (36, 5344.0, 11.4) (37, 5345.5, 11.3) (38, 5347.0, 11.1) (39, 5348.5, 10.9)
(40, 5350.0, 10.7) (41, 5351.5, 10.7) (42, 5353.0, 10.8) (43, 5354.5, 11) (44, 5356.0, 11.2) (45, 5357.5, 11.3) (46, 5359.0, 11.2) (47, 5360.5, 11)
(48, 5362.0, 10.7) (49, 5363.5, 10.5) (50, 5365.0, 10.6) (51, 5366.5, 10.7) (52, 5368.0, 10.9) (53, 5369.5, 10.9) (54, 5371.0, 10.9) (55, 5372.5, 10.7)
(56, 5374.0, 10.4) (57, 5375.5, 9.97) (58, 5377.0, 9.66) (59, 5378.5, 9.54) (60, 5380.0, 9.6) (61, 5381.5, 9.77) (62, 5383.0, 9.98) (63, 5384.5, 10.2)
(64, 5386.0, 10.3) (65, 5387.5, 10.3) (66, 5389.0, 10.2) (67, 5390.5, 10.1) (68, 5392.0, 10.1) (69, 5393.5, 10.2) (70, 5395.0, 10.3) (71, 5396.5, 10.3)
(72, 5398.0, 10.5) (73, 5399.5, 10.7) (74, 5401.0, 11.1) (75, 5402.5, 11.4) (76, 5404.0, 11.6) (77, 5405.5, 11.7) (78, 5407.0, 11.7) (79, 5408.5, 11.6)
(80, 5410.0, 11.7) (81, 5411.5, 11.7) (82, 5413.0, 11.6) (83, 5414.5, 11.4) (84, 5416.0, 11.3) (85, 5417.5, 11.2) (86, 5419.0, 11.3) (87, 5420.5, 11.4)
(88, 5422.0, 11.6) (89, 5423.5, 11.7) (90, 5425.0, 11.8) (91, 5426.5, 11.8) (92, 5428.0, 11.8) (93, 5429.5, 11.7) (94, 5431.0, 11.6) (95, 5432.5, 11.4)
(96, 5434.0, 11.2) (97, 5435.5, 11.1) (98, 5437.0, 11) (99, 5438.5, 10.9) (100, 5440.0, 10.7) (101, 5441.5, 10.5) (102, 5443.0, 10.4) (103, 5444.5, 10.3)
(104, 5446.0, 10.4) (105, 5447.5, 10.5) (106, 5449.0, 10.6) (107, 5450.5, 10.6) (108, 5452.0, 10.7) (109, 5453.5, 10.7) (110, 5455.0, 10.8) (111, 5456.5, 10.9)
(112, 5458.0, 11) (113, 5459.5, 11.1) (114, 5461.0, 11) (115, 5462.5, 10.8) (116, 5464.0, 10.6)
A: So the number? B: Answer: -1.3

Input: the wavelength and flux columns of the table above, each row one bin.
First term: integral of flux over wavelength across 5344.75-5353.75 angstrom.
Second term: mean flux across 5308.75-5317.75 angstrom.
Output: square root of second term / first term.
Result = 0.324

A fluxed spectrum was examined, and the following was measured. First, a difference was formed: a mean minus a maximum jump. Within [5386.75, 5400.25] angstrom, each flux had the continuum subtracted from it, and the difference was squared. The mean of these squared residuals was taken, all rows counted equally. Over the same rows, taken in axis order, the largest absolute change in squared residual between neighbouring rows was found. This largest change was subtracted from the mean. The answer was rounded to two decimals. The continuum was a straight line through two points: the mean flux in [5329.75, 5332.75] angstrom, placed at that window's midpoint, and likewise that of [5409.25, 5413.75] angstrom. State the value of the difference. 0.43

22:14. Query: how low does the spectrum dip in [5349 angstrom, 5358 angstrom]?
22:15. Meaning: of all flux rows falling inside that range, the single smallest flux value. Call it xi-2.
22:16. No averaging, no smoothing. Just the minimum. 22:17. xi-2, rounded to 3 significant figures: 10.7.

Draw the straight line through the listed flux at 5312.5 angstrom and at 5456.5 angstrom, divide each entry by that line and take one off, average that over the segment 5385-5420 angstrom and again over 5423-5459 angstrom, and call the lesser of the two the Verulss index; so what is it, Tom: 0.01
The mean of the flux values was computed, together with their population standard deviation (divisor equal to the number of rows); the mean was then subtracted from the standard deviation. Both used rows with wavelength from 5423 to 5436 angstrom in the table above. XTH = -11.3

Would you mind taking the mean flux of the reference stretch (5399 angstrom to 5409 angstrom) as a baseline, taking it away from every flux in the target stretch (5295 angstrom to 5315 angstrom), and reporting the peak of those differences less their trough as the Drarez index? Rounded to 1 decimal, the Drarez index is 1.4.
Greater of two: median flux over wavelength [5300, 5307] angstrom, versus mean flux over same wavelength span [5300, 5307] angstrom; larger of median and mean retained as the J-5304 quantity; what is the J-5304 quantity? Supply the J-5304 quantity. 9.3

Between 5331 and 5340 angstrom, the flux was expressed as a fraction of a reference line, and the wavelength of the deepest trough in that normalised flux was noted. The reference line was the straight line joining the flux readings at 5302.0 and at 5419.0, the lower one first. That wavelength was 5332.0 angstrom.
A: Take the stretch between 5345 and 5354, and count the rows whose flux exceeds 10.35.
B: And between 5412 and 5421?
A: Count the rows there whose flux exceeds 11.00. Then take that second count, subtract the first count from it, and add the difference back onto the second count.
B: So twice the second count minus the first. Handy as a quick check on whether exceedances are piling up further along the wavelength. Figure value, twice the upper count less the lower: 6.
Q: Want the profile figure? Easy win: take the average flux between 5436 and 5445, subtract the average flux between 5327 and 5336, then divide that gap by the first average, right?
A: 0.11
